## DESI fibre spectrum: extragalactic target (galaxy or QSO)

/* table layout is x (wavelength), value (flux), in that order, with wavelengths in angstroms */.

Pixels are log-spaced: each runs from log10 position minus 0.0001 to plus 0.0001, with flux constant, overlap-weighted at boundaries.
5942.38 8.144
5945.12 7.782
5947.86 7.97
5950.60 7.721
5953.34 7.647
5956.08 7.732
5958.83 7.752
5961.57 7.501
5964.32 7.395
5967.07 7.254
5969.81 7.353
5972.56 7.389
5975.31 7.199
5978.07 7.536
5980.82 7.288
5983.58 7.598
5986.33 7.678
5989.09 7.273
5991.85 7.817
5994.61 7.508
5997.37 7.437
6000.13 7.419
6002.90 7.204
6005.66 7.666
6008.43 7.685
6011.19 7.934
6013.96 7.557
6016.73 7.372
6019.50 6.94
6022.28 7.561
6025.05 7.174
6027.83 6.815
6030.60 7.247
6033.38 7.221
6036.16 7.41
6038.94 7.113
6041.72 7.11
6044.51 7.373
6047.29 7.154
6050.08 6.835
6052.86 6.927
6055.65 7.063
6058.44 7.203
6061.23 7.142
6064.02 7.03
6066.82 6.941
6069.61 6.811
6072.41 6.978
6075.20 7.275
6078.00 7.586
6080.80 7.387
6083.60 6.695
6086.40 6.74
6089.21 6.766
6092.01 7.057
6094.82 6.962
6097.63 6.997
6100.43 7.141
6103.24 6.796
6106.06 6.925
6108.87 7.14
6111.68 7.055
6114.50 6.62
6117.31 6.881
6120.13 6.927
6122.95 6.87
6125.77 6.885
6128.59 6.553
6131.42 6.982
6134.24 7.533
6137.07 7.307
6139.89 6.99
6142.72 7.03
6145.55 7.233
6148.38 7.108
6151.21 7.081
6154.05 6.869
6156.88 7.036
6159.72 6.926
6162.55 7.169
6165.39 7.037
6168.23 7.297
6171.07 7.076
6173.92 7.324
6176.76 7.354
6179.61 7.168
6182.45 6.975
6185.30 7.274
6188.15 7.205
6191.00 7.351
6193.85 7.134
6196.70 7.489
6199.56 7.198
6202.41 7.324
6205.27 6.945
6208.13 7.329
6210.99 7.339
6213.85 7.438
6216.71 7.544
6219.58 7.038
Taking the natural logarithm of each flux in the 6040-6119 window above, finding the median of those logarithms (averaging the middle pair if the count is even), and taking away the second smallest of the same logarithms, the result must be 0.046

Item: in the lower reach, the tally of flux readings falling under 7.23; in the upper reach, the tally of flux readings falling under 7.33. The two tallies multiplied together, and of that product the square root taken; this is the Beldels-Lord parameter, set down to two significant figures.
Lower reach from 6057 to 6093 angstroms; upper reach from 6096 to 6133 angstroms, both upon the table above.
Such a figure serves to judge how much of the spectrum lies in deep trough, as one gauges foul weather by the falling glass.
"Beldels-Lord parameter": 11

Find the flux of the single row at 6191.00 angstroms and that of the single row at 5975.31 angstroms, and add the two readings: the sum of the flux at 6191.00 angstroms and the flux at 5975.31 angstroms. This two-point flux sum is 14.55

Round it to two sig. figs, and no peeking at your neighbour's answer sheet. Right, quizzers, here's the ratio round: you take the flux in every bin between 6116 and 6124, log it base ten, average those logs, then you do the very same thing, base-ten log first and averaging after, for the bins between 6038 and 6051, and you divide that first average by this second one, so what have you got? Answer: 0.98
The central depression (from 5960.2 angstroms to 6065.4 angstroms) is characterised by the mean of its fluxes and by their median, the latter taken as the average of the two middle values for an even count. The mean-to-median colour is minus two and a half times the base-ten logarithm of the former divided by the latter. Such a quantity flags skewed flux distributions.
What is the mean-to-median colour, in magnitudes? -0.001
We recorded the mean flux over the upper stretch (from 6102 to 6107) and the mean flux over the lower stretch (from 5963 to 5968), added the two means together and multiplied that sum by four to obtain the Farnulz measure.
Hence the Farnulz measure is 56.7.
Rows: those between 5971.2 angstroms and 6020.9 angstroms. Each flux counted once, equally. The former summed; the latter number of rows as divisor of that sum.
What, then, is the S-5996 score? 7.47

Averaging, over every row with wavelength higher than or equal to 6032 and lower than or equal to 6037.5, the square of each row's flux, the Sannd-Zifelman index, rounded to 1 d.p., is 53.5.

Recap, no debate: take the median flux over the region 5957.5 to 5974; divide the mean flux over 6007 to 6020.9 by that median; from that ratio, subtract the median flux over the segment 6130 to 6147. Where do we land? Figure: -6.12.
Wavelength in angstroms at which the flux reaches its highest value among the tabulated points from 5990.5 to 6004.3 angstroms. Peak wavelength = 5991.85 angstroms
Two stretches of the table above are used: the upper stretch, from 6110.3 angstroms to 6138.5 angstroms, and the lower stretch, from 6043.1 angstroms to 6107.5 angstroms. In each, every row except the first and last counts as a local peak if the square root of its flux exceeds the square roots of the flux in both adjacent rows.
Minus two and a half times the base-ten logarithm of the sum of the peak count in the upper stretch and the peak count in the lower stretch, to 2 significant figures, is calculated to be -2.1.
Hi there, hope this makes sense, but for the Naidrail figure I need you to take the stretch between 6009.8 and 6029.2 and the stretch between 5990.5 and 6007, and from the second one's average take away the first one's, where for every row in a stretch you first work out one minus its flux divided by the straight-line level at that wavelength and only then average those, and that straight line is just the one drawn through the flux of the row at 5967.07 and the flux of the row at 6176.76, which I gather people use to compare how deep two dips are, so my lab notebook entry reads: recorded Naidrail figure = -0.025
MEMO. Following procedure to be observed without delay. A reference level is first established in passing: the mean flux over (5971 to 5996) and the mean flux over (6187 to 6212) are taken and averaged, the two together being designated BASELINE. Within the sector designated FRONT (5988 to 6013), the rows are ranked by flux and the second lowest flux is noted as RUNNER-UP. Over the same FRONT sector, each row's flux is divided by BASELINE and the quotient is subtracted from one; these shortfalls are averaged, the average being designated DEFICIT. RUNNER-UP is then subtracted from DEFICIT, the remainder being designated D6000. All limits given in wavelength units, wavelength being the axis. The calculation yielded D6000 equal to -7.30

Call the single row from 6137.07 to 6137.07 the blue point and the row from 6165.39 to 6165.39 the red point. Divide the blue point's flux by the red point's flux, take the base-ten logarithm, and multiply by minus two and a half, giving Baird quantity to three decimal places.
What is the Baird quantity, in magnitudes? -0.041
